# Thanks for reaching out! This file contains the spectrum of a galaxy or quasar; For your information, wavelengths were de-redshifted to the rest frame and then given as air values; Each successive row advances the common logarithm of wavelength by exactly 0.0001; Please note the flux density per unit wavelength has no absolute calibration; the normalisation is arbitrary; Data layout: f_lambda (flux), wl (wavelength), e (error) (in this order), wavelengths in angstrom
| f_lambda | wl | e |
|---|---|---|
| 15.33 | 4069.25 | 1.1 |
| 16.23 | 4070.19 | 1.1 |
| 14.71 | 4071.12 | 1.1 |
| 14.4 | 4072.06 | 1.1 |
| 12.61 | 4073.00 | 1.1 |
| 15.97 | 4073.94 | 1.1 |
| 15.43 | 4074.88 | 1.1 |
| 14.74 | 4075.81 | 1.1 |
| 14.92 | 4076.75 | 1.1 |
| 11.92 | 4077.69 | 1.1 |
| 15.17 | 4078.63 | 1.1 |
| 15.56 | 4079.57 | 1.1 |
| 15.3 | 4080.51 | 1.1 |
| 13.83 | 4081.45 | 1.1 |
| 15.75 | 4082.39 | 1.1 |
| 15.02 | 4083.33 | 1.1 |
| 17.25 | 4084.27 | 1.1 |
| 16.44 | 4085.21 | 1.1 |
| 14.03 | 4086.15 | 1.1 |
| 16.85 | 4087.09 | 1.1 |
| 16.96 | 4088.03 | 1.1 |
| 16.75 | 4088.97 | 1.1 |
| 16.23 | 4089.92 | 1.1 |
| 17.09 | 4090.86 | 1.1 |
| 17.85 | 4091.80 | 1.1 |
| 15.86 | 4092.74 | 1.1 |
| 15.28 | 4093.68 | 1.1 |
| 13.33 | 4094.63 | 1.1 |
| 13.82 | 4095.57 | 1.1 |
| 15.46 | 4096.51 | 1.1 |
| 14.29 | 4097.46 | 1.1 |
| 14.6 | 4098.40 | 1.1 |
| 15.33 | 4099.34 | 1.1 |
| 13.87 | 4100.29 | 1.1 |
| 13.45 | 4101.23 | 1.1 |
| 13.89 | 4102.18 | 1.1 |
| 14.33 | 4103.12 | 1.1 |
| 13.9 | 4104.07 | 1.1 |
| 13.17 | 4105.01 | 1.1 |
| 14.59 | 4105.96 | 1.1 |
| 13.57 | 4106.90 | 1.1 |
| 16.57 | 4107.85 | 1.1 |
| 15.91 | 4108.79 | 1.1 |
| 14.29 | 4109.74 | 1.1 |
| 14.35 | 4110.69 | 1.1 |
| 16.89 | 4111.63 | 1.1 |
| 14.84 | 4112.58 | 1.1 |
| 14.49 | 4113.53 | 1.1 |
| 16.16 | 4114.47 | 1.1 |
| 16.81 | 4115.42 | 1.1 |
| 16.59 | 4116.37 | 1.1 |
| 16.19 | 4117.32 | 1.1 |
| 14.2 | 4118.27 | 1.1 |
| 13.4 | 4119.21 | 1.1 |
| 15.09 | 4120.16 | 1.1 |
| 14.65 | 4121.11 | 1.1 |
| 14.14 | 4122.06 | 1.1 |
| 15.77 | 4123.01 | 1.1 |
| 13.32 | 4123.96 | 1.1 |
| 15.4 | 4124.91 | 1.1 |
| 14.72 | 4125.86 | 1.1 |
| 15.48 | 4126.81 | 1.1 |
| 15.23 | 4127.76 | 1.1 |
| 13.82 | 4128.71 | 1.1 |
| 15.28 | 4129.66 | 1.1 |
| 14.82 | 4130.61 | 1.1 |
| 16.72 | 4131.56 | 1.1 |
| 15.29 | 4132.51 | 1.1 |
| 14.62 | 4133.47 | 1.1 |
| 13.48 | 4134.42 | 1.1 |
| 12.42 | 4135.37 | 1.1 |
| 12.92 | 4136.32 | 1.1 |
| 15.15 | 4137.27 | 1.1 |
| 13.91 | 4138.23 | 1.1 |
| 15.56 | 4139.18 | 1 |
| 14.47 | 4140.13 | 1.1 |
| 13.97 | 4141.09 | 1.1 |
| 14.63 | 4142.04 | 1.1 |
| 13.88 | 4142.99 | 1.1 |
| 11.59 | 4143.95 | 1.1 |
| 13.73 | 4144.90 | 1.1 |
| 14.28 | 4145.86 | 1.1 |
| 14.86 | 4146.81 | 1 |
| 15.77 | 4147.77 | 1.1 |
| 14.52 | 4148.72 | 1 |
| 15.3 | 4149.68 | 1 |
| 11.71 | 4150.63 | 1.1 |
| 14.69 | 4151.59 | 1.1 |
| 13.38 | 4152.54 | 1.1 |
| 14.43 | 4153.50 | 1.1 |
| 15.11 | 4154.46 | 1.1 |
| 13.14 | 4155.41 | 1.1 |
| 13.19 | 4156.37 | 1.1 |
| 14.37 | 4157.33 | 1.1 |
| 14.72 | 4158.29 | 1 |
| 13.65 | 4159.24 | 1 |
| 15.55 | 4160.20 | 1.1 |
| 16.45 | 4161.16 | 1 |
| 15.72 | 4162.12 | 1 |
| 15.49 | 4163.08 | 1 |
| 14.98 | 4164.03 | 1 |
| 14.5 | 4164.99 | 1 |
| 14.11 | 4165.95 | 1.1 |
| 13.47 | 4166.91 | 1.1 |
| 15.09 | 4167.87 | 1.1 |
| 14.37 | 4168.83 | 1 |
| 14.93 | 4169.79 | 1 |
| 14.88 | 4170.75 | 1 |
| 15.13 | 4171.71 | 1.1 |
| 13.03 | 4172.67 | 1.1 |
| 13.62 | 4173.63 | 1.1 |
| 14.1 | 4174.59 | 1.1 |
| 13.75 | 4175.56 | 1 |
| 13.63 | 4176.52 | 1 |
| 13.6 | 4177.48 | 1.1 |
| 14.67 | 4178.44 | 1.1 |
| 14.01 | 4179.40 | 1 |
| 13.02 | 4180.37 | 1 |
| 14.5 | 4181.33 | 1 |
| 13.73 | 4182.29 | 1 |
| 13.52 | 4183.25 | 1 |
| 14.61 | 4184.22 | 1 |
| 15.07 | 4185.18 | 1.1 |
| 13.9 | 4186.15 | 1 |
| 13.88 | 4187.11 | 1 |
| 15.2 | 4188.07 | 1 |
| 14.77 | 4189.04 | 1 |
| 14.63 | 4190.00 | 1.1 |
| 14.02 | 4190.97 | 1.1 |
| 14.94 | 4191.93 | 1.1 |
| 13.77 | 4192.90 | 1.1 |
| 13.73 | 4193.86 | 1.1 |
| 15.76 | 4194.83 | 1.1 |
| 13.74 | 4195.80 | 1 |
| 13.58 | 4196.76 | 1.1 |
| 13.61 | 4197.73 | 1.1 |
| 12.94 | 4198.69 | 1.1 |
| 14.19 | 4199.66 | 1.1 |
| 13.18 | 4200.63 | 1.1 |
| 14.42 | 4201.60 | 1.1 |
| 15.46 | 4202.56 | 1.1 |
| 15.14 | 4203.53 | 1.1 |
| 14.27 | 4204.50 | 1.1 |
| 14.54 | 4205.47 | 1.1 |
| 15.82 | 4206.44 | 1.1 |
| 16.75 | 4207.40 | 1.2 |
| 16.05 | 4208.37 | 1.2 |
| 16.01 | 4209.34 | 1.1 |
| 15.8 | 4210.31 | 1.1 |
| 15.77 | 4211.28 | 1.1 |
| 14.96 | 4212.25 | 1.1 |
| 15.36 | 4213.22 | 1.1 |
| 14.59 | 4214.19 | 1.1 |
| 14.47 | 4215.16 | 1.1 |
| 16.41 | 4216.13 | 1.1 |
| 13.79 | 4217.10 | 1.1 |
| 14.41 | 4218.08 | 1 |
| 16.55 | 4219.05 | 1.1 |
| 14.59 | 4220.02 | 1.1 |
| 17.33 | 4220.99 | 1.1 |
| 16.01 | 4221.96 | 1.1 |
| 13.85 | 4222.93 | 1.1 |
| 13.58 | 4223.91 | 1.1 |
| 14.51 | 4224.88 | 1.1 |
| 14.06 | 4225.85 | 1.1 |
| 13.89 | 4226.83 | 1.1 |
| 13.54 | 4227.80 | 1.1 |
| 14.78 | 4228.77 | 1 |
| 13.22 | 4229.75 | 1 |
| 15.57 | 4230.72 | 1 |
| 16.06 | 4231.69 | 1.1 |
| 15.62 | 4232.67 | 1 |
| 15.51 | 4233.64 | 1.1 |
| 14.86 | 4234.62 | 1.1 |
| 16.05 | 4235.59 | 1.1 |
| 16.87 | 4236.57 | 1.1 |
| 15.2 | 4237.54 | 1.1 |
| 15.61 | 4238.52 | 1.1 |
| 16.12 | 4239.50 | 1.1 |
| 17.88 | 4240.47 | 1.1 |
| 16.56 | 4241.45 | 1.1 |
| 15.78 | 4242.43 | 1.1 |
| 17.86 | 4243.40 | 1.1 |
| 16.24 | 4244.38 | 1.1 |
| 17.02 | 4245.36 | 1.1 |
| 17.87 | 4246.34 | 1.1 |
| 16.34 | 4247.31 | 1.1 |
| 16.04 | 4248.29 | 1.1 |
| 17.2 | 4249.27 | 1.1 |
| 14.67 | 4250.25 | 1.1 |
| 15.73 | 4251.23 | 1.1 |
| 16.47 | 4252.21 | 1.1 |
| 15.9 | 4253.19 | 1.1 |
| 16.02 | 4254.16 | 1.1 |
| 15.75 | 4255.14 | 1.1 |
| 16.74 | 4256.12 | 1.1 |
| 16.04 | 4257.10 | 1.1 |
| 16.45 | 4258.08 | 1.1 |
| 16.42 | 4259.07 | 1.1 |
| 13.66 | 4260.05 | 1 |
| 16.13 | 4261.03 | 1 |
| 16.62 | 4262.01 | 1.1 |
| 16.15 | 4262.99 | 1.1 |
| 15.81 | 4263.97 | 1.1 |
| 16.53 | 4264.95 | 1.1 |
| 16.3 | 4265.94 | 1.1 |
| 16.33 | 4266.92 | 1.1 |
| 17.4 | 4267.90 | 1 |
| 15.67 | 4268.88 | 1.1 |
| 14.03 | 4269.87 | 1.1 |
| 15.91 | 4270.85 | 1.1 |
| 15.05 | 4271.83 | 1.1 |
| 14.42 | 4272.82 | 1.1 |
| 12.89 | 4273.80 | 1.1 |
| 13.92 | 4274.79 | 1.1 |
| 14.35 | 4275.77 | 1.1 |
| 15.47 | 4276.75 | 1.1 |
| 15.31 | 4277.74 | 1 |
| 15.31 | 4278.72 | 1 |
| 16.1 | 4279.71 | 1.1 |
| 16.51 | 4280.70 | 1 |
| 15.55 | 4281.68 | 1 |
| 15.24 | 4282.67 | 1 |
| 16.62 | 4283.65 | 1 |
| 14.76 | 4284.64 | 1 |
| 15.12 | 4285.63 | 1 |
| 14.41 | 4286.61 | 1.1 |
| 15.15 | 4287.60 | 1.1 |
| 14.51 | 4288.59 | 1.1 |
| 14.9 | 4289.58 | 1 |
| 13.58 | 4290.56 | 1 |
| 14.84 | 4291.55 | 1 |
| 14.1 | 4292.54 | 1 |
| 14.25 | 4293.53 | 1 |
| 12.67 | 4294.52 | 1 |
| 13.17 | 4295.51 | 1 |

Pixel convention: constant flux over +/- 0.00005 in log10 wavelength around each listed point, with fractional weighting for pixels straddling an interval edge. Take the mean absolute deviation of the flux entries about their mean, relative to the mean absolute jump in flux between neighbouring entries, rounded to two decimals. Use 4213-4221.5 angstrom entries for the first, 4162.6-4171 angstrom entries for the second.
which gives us 1.62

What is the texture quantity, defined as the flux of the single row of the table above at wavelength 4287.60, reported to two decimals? 15.15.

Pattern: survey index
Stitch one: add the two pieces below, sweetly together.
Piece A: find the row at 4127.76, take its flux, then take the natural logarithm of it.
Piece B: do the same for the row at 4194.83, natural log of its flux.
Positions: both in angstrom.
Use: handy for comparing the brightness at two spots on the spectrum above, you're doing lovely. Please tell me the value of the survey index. 5.48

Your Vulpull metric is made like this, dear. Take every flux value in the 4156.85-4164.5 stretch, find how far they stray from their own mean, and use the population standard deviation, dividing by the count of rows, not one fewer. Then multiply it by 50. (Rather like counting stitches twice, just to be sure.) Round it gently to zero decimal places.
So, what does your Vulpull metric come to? 41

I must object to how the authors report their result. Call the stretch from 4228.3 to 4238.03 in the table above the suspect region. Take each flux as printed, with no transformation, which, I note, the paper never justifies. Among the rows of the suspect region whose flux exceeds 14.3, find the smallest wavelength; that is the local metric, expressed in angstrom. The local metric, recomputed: 4228.77 angstrom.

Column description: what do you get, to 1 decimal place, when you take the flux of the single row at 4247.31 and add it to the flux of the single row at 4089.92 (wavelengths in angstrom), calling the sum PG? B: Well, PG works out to 32.6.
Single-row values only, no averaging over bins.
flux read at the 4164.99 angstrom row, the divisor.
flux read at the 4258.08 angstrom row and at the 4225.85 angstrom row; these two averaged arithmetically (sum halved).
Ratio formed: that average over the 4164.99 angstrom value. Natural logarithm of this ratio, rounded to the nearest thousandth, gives 0.051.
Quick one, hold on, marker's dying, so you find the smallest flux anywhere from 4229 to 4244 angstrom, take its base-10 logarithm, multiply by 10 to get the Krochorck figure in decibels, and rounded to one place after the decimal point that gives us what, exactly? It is 11.2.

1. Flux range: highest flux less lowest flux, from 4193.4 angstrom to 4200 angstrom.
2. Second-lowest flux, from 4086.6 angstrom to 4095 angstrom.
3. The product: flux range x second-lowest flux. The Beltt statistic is 43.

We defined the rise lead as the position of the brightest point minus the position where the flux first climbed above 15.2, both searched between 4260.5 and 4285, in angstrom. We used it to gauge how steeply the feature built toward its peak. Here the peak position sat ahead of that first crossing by 6.9 angstrom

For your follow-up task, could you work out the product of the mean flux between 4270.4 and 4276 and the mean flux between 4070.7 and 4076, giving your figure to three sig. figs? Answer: 211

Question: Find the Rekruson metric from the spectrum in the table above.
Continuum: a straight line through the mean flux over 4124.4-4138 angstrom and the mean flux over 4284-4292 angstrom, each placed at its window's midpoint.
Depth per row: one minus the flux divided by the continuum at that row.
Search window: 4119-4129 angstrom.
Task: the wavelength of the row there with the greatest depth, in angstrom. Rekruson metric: 4123.96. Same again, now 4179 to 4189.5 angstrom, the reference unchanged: 4180.37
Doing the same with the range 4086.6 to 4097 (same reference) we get 4094.63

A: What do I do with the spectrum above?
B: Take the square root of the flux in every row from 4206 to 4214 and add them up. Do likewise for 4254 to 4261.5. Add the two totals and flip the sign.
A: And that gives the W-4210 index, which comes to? -63.7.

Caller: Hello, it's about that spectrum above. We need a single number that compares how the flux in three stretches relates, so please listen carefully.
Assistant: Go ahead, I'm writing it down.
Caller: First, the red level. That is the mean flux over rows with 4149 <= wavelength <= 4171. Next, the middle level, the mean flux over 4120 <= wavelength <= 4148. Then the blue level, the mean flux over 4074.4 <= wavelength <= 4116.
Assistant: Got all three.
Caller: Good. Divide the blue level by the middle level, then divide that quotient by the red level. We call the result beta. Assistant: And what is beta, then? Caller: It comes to 0.072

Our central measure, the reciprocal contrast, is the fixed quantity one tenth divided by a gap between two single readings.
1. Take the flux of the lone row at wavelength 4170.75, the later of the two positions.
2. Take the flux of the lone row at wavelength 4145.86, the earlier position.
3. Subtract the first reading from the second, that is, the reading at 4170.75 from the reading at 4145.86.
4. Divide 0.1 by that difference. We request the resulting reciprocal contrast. -0.17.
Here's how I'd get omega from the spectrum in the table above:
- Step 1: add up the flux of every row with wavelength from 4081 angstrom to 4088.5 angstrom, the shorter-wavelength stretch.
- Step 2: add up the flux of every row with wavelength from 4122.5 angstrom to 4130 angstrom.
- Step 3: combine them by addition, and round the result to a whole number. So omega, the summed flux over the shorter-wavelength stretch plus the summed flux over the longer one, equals 245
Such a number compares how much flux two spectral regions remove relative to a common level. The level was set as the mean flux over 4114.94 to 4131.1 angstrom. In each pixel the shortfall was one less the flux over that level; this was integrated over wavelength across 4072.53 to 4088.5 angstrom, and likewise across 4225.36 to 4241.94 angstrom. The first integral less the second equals 0.2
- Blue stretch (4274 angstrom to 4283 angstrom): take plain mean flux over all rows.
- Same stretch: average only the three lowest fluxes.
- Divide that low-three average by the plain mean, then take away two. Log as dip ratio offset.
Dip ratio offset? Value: -1.05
